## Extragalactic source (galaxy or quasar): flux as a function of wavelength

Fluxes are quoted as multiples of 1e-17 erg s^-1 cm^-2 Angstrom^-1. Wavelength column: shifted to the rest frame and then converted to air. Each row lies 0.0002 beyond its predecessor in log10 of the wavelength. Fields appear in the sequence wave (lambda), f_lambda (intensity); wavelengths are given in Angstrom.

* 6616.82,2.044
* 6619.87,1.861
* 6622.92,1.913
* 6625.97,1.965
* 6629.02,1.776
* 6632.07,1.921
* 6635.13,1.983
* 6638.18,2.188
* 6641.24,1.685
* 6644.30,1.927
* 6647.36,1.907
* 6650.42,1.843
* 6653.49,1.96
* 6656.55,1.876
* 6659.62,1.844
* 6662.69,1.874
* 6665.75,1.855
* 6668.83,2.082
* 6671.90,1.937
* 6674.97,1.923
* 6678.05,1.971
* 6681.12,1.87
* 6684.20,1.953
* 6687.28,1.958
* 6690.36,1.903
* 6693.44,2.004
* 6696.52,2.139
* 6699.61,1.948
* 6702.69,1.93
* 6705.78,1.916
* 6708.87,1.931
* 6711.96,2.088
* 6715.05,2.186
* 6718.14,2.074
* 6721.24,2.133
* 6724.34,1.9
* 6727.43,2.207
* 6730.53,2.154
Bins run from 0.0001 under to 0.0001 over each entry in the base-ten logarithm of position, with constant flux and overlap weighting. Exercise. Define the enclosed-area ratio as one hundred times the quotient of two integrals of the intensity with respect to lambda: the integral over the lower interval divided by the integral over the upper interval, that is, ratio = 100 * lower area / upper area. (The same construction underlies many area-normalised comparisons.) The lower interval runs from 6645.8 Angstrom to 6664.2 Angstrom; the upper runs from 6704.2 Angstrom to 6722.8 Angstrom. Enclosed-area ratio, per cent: 91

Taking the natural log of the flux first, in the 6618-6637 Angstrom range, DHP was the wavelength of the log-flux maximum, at 6635.13 Angstrom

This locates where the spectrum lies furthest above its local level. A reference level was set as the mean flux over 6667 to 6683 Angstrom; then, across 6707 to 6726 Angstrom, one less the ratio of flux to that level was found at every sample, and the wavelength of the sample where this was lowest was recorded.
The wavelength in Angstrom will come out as 6715.05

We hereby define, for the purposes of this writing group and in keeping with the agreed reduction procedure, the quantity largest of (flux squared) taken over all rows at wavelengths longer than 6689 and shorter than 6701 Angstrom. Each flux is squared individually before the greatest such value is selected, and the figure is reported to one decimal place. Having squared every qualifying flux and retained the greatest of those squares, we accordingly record 4.6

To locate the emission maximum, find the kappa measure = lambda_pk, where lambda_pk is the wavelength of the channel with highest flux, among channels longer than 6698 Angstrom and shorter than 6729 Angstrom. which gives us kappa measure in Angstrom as 6727.43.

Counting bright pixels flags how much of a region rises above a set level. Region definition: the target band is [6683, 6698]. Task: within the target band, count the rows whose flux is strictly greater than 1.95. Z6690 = 4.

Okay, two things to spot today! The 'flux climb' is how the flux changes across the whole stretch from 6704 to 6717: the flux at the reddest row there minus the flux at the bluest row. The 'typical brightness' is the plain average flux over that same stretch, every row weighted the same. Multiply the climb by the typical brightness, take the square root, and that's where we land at 0.74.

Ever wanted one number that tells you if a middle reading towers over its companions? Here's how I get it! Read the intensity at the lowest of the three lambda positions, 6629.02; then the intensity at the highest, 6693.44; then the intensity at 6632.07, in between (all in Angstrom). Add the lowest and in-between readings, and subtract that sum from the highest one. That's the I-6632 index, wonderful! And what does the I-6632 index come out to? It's -1.69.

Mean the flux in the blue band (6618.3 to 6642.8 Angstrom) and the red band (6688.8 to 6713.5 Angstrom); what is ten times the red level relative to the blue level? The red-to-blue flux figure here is 10.4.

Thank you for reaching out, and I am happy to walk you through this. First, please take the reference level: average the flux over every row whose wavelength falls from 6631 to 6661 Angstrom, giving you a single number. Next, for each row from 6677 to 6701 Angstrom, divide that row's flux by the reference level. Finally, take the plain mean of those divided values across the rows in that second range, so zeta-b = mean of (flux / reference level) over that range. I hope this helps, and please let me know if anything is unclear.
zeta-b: 1.03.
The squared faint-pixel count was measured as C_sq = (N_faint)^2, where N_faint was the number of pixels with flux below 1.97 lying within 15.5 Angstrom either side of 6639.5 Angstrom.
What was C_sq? 64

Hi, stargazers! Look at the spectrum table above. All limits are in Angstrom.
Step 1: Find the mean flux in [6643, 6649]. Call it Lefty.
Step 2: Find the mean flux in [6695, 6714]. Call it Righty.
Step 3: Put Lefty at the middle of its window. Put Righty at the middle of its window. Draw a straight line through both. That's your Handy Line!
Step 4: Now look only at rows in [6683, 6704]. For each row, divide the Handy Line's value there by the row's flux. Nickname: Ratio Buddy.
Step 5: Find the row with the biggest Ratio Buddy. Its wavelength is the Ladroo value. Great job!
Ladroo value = 6690.36 Angstrom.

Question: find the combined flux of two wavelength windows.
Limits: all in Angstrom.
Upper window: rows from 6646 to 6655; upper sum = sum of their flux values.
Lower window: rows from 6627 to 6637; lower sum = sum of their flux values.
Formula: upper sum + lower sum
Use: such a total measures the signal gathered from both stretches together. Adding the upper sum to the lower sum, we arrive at 11.4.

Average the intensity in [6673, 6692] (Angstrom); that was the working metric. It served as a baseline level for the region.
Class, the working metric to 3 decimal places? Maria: 1.930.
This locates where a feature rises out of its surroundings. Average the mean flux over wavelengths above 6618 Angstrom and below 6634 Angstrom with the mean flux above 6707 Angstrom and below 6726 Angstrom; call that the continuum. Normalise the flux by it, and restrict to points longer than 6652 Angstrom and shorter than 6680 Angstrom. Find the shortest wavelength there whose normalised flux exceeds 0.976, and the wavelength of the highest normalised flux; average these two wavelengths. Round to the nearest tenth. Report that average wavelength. 6661.2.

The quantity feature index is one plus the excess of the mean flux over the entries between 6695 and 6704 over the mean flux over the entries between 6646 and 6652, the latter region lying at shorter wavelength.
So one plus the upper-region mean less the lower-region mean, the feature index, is 1.13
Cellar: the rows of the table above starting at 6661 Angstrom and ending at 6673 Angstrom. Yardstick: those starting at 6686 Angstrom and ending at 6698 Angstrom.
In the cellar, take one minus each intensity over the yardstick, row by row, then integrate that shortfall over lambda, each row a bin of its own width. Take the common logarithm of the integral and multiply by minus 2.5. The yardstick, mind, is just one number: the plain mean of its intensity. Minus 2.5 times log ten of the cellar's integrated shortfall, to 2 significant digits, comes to 1.0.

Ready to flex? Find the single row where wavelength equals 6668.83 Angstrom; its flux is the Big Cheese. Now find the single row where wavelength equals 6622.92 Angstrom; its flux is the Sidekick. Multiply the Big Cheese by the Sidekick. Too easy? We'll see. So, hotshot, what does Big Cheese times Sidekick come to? 4.0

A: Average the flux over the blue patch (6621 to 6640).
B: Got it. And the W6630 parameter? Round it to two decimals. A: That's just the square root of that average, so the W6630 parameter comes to 1.40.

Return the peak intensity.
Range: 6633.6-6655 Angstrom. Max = 2.188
